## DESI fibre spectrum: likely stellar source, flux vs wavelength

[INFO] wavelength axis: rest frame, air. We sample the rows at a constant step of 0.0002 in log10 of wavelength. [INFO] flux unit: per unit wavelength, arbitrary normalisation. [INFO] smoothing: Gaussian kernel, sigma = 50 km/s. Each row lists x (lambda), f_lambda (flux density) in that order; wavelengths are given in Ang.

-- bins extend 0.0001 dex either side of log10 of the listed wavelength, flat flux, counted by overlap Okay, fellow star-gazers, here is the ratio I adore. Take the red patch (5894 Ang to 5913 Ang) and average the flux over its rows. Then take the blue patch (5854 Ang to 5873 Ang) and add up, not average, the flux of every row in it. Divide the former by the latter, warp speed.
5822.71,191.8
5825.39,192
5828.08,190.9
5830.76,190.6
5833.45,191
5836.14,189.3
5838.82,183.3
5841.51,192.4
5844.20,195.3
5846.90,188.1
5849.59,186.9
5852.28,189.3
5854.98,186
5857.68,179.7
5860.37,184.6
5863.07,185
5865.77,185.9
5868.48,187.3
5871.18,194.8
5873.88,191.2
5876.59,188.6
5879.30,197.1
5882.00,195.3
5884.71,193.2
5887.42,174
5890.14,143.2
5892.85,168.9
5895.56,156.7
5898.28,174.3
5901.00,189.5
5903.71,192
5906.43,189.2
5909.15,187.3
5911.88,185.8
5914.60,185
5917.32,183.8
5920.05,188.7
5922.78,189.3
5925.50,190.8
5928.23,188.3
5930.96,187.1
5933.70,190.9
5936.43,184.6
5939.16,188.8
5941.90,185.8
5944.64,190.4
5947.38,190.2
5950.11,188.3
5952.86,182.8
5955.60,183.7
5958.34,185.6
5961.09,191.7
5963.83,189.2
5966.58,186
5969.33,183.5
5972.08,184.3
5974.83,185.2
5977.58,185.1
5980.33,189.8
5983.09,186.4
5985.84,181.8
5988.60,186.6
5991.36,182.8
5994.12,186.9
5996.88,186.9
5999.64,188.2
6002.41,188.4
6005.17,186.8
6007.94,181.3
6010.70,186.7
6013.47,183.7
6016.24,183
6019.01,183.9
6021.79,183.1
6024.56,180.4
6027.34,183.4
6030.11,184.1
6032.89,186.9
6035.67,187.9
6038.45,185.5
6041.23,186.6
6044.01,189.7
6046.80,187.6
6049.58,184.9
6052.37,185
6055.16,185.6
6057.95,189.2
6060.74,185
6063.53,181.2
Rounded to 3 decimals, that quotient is 0.140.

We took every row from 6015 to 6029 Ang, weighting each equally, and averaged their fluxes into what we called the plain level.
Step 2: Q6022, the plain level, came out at 183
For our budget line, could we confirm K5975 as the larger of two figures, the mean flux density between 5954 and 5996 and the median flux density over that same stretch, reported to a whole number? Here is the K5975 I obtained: 186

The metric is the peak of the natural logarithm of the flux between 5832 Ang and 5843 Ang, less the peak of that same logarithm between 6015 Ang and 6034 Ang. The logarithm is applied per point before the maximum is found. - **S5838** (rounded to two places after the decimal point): 0.03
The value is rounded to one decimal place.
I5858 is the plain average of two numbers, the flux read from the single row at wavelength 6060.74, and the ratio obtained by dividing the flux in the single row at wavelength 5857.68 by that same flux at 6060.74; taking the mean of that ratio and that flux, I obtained 93.0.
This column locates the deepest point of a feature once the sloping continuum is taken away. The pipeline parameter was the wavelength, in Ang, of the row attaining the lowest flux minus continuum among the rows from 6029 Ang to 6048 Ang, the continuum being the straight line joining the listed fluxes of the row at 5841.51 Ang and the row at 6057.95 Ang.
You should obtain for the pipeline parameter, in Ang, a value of 6030.11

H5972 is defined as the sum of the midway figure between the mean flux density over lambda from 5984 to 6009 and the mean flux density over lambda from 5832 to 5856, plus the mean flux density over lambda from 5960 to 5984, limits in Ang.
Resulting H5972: 374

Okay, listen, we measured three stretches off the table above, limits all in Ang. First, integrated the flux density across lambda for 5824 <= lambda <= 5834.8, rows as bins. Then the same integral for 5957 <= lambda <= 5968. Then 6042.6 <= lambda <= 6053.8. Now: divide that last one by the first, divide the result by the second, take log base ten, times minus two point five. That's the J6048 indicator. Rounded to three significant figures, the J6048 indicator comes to 8.27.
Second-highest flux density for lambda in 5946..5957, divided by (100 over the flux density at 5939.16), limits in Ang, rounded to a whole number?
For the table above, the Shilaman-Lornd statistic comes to 356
